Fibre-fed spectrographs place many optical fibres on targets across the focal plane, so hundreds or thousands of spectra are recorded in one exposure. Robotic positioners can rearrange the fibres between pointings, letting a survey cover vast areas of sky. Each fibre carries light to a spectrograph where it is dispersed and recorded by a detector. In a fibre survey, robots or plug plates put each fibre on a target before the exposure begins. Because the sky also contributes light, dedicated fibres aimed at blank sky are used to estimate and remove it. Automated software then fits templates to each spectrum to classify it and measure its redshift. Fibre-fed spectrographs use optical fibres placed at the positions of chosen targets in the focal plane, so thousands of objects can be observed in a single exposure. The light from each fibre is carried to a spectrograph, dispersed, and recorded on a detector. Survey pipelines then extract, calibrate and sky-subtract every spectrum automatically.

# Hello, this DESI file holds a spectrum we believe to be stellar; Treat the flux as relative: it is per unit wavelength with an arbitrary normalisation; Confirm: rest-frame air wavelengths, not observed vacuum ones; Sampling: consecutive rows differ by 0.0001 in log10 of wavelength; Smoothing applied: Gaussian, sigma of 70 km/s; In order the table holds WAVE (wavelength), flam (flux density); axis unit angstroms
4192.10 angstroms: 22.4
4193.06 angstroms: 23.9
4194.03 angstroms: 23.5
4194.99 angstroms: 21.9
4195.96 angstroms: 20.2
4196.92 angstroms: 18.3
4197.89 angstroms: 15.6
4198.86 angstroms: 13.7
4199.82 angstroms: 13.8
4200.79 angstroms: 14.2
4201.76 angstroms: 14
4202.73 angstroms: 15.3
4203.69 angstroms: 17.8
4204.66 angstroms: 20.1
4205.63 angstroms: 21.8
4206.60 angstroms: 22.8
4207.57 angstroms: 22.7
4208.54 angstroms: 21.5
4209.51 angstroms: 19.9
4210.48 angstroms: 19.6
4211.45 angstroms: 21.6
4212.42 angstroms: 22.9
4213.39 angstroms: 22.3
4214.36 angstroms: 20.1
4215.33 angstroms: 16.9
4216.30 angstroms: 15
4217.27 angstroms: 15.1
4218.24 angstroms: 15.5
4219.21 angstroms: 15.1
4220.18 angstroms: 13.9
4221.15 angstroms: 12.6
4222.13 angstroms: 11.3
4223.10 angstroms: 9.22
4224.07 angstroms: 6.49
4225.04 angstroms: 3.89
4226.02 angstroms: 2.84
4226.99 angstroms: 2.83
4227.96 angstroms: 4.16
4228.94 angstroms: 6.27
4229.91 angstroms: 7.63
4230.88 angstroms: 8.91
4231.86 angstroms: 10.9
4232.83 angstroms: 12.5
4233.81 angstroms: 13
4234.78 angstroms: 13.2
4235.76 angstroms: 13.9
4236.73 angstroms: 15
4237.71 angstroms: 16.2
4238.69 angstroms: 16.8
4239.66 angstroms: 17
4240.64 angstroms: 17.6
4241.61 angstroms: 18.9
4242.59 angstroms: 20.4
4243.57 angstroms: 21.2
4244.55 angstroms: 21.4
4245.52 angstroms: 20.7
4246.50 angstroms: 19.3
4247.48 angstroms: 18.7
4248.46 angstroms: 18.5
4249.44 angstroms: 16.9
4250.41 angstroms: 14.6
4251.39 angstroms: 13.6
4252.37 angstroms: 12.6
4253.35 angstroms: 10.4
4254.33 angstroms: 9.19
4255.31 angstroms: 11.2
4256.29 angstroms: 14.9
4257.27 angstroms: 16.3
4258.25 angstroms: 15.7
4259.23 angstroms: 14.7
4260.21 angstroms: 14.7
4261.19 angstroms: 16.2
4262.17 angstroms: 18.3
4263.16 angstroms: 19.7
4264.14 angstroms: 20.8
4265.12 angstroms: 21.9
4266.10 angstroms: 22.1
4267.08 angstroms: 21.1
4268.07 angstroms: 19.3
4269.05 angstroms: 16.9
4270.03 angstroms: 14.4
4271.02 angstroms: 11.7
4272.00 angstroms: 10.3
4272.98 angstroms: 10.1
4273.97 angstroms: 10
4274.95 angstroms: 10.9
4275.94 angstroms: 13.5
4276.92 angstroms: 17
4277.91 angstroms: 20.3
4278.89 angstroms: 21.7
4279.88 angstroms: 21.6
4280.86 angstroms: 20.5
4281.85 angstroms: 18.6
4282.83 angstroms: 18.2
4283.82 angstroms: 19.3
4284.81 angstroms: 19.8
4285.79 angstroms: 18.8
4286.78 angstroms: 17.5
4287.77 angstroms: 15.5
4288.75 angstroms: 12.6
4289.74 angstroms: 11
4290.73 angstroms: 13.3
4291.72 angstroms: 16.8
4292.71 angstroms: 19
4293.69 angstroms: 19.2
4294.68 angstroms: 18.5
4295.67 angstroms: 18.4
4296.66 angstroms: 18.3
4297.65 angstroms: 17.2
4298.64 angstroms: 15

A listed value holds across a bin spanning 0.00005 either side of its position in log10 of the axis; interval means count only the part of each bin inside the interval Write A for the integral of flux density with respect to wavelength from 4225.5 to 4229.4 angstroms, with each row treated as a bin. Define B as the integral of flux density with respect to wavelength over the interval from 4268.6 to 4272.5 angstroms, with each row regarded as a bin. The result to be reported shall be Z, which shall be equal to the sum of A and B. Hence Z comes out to 67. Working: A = 16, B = 52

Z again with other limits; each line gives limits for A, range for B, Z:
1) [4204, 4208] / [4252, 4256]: 130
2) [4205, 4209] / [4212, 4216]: 169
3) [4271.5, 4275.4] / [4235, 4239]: 101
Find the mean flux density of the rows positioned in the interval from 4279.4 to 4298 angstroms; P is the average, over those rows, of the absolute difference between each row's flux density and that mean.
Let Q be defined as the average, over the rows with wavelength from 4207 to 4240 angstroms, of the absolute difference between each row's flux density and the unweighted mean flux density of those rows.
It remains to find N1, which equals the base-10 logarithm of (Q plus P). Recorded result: 0.83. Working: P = 2.0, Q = 4.7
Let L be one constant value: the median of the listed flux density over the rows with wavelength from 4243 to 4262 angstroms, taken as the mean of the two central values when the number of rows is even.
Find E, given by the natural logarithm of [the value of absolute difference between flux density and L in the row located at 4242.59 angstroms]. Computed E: 1.55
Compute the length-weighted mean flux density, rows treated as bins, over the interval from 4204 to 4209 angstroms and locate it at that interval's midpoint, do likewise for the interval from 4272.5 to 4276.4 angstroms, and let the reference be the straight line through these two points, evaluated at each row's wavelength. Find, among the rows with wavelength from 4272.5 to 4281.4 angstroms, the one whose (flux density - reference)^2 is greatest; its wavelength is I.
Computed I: 4279.88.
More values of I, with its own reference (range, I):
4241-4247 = 4244.55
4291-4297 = 4293.69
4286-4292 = 4291.72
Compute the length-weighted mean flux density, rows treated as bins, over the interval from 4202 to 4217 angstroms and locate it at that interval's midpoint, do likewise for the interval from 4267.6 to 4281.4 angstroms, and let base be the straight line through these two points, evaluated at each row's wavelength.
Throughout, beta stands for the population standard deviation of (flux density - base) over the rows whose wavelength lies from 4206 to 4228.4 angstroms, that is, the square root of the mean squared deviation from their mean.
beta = 6.4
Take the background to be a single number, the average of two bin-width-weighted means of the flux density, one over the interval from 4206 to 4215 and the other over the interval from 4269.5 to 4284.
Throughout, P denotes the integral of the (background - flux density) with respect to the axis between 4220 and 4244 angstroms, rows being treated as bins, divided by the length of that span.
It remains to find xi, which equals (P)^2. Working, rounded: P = 6.8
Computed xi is 46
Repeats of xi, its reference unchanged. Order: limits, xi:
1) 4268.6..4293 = 7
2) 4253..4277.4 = 11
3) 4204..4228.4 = 11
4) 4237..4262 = 5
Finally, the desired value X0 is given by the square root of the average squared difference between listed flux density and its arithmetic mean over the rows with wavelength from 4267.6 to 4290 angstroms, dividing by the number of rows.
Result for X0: 3.9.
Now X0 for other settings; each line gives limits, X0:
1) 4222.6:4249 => 6.0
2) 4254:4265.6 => 3.5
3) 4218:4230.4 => 4.5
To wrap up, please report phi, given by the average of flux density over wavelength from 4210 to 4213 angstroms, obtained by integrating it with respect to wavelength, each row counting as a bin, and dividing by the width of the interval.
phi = 21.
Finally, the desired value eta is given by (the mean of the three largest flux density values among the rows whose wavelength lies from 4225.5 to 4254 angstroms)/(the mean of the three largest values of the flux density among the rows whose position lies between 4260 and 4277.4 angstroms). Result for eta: 0.97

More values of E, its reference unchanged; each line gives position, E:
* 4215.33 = 0.18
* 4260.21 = 0.00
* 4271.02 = 1.39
